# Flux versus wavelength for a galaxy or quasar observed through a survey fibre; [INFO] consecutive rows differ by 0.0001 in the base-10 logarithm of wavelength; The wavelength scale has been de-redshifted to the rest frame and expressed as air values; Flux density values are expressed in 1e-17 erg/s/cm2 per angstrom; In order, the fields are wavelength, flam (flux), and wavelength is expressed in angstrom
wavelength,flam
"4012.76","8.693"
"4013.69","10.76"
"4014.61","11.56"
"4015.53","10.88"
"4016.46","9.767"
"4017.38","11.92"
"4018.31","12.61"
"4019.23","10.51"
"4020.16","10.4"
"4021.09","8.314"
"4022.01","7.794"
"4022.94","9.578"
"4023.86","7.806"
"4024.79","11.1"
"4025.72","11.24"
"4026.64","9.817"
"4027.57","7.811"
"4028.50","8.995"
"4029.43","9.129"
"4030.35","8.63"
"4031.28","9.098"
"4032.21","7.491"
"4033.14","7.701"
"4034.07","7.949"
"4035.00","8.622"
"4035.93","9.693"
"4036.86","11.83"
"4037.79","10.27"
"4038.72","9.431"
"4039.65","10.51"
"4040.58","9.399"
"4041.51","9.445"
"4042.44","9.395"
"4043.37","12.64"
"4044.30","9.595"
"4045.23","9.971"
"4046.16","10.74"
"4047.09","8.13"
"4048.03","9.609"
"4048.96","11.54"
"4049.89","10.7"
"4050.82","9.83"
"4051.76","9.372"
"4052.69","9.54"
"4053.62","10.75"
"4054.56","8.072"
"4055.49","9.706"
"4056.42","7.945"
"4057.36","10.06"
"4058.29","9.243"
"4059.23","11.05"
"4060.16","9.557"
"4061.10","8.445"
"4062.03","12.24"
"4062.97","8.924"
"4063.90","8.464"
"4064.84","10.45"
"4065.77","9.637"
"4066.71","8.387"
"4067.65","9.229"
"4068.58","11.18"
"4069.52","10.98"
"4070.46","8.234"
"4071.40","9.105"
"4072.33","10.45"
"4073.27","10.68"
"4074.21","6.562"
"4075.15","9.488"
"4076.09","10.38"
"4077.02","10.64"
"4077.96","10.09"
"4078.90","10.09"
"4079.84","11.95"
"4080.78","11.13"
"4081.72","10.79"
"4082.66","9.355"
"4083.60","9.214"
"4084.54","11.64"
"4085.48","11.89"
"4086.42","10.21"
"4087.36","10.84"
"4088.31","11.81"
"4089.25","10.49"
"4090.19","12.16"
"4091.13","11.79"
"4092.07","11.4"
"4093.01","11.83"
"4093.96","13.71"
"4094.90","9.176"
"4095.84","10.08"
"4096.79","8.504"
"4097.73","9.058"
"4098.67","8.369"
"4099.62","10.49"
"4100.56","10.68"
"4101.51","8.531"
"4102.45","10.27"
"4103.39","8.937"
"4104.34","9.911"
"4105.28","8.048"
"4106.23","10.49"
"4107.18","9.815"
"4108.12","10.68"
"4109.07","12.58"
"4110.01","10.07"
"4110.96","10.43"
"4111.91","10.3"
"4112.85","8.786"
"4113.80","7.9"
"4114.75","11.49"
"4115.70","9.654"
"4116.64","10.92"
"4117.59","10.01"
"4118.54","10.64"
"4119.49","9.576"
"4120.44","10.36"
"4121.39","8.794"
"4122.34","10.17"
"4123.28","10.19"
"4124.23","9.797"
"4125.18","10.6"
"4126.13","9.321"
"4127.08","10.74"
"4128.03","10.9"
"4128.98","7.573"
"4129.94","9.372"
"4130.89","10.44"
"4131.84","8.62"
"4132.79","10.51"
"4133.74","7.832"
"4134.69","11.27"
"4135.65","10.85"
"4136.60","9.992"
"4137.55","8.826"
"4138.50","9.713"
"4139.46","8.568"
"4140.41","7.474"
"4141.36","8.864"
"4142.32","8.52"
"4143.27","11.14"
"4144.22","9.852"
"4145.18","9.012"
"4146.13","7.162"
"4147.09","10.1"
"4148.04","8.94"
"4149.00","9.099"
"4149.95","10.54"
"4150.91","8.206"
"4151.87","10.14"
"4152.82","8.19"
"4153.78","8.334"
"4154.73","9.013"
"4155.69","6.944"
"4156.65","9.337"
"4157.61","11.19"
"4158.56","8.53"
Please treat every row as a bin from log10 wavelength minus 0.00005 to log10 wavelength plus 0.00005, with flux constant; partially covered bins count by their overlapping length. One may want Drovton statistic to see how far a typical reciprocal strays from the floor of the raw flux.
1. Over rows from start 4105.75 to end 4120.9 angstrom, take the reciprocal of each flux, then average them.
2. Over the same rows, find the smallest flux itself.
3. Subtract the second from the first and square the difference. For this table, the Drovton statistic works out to 60.9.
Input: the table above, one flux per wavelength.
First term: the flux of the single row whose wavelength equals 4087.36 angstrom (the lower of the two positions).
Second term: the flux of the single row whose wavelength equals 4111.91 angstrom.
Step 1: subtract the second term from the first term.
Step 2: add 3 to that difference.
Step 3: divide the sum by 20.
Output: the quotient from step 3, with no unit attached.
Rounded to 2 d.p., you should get 0.18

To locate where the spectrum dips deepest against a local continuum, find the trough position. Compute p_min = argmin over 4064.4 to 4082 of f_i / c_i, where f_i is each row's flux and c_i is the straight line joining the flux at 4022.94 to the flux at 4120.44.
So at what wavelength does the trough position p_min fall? 4074.21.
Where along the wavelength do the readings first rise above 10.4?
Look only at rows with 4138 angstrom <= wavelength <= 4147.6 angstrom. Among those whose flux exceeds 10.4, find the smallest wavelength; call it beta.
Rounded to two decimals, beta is 4143.27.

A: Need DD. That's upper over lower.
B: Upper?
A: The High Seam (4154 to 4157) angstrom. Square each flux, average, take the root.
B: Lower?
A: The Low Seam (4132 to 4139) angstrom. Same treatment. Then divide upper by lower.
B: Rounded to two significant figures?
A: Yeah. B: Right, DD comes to 0.86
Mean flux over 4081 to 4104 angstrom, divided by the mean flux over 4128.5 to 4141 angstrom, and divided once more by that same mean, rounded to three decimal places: 0.121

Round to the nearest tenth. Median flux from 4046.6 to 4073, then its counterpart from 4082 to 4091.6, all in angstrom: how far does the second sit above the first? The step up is 1.7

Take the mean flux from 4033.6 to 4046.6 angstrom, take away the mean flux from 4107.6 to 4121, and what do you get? -0.3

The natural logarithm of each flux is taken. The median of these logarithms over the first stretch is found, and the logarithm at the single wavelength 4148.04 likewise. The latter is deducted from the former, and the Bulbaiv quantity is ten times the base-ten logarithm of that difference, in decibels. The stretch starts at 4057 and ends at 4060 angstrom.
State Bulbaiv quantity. -9.3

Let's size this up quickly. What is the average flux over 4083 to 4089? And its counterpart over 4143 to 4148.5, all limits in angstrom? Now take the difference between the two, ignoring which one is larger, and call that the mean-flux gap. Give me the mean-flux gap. 1.6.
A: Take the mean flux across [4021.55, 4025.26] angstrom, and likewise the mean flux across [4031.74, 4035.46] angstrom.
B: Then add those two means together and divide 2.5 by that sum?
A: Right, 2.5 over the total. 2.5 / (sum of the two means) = 0.147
